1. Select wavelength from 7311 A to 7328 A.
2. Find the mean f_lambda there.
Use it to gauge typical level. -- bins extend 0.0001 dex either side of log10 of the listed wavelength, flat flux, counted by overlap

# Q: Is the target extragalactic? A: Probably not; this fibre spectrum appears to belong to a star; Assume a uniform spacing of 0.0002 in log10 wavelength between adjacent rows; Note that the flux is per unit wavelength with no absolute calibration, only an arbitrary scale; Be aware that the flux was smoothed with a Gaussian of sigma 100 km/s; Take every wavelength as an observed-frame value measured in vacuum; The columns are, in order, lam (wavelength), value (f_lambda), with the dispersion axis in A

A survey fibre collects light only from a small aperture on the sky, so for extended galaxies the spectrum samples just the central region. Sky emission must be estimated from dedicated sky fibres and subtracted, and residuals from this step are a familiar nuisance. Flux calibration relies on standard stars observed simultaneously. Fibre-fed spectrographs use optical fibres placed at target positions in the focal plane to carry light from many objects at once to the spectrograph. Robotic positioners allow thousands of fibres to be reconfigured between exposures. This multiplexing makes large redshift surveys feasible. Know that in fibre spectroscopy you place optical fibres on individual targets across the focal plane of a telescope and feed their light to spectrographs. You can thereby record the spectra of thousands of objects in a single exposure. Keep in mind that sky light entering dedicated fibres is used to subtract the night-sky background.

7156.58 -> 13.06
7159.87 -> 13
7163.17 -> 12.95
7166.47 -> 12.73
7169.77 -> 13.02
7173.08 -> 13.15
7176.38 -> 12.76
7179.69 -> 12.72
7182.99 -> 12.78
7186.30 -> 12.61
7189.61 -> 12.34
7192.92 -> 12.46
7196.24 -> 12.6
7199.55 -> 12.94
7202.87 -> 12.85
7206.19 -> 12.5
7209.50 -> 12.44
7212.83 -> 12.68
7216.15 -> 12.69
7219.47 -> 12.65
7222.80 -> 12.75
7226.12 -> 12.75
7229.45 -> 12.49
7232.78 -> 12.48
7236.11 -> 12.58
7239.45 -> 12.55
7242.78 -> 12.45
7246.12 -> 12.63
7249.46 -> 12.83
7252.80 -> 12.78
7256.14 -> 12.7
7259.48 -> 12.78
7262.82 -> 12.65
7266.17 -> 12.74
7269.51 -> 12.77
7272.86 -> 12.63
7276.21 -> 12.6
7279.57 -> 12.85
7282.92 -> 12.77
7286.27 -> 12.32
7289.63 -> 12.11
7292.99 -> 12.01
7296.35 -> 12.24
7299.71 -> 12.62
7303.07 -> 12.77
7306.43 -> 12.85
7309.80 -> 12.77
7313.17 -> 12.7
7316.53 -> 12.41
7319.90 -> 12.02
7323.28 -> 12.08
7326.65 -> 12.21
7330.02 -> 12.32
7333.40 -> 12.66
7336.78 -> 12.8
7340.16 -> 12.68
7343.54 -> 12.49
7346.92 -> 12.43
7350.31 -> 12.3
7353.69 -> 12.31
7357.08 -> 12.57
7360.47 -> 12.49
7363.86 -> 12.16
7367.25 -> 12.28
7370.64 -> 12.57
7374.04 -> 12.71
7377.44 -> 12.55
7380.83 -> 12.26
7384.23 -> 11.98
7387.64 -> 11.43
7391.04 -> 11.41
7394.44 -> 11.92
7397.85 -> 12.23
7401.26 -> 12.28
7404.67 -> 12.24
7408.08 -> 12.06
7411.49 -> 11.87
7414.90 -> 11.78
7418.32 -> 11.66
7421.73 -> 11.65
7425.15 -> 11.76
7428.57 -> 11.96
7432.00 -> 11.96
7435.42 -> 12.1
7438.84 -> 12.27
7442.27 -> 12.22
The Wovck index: 12.3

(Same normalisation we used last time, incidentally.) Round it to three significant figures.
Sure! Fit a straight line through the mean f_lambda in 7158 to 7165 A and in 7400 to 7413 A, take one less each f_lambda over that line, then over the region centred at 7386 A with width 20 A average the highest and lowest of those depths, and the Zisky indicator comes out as 0.0174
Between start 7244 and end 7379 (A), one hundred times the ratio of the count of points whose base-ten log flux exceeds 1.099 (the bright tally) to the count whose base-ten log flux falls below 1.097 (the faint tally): 144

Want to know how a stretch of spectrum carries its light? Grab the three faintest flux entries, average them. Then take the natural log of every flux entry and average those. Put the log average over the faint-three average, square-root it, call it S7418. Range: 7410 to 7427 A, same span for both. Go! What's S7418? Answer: 0.459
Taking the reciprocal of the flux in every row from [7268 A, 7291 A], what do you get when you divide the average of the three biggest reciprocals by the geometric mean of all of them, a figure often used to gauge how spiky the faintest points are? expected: 1.02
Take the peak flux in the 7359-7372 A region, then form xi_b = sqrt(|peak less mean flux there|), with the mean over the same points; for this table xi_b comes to 0.44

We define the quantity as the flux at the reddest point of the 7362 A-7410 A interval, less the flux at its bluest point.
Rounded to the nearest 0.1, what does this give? -0.1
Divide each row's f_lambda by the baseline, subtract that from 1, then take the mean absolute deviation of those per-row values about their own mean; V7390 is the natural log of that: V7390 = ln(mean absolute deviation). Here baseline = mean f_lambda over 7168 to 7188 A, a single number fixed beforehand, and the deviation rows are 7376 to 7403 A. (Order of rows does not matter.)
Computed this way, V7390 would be -3.7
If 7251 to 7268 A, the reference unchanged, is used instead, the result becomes -5.7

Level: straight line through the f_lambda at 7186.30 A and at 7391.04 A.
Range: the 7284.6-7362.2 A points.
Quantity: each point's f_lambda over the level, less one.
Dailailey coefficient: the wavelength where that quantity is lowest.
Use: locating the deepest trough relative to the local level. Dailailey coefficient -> 7292.99 A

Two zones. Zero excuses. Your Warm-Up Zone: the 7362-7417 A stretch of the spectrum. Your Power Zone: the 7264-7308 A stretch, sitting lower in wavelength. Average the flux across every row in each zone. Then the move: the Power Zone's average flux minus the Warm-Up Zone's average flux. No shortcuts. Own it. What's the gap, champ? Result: 0.45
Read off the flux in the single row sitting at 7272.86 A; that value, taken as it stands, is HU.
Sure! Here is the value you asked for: 12.63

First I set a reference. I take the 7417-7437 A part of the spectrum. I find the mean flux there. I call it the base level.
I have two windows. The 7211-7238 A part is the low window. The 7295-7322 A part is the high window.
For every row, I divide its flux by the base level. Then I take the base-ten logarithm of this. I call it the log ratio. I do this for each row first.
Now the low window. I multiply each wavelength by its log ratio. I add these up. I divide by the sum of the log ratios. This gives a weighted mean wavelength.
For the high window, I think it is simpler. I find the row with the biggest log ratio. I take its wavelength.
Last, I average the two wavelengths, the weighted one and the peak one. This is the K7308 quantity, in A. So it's 7265.2 A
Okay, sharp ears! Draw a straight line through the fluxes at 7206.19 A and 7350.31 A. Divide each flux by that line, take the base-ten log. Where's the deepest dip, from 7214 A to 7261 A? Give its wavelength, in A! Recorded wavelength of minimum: 7242.78 A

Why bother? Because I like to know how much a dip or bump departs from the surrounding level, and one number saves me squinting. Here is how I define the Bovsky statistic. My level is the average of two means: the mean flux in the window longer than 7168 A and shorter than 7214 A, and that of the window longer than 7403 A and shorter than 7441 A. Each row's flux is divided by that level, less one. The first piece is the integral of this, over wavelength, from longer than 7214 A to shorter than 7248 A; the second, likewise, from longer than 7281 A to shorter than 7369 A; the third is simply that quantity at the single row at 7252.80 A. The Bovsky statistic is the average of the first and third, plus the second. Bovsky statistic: 1.2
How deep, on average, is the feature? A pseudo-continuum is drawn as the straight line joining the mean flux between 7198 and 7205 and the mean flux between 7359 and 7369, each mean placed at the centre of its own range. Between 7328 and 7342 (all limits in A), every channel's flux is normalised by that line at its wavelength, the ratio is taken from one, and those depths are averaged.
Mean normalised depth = -0.016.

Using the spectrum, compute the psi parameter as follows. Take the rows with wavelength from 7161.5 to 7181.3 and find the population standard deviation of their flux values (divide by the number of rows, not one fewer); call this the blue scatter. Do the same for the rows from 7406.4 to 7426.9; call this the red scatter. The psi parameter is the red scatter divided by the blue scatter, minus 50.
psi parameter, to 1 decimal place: -49.1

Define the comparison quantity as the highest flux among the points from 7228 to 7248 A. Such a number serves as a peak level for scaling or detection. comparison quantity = 12.63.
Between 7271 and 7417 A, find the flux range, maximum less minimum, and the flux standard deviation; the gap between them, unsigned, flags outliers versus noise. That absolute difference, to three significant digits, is 1.09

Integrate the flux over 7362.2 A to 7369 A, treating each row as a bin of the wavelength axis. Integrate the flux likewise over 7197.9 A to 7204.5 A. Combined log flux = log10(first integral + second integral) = 2.23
